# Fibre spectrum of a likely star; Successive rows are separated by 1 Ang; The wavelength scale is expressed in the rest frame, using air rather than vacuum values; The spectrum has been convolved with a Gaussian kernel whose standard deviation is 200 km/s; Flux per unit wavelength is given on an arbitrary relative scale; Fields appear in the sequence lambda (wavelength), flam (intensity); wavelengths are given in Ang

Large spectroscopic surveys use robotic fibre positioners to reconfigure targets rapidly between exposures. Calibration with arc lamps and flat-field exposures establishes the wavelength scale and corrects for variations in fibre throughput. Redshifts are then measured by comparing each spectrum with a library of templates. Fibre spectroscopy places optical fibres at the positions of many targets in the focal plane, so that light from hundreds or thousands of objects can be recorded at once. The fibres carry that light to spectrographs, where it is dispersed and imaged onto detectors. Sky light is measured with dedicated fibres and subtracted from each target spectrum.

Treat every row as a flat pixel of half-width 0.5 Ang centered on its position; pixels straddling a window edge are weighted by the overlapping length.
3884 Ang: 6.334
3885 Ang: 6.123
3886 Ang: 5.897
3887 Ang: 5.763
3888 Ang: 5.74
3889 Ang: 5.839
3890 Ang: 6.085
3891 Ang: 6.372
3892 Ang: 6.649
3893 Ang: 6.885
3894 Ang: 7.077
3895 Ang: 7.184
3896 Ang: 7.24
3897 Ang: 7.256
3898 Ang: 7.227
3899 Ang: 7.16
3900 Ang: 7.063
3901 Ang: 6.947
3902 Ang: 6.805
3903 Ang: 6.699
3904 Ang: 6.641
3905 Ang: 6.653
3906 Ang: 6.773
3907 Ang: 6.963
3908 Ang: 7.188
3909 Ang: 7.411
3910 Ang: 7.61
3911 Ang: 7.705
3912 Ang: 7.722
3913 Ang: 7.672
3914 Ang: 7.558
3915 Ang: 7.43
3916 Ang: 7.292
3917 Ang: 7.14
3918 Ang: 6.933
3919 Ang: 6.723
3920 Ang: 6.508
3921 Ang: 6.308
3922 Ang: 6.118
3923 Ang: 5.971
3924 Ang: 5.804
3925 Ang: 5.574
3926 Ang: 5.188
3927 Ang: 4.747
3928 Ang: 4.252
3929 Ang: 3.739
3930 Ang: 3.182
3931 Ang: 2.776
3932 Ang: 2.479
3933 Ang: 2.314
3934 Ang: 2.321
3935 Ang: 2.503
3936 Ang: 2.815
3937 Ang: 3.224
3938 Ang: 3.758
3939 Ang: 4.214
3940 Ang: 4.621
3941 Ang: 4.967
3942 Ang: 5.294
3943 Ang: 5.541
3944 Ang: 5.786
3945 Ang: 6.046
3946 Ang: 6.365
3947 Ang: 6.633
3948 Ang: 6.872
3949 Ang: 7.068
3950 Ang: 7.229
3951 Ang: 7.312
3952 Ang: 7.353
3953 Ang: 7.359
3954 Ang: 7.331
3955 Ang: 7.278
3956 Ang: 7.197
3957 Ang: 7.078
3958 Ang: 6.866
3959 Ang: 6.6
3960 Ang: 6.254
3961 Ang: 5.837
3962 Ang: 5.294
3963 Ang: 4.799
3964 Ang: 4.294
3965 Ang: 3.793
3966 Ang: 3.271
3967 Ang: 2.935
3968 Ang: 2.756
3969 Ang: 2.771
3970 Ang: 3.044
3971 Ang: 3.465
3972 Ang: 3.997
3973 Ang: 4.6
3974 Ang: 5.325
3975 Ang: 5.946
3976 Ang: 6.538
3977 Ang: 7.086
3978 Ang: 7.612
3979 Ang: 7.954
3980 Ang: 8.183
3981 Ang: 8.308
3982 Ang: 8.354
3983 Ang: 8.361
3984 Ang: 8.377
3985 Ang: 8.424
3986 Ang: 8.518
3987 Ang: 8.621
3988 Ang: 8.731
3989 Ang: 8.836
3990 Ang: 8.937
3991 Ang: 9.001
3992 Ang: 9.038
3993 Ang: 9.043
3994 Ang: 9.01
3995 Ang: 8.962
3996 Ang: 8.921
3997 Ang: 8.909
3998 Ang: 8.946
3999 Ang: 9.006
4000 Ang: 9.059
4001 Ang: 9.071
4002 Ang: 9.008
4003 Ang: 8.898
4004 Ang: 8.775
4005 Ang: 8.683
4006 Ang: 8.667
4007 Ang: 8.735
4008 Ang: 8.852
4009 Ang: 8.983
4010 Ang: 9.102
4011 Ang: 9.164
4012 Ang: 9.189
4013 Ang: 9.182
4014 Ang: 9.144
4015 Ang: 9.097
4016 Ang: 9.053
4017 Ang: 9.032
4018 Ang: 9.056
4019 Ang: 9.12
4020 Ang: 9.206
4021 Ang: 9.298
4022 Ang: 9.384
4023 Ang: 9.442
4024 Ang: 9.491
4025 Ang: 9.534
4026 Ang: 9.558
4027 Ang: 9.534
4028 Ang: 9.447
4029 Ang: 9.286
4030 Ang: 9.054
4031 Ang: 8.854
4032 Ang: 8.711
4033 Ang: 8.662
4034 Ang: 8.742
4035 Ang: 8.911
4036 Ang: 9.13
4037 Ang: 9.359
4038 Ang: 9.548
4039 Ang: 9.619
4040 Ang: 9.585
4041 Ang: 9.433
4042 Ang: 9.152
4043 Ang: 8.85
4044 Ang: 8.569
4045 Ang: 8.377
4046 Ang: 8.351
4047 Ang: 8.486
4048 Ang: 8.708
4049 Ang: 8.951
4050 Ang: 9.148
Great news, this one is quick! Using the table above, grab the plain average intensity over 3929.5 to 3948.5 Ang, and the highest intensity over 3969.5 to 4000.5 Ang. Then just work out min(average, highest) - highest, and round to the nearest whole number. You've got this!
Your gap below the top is -5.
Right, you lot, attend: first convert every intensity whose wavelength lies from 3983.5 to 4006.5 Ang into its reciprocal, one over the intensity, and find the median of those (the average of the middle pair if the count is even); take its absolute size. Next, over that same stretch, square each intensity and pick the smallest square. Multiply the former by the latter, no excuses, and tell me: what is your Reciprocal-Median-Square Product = 8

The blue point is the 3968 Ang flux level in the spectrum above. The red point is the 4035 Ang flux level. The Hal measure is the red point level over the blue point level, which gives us 3.2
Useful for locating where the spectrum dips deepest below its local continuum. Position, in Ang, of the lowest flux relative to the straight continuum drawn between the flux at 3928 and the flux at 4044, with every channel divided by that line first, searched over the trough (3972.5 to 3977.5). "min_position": 3973 Ang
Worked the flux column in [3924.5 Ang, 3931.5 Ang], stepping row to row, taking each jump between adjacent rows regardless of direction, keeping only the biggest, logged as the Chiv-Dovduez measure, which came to 0.56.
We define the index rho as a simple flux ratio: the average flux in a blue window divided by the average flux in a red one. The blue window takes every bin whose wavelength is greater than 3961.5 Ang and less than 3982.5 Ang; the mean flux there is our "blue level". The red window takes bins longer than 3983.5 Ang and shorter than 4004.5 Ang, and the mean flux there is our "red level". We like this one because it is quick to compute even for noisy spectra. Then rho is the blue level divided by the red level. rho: 0.59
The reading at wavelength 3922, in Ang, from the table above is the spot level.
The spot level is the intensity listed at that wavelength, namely 6.118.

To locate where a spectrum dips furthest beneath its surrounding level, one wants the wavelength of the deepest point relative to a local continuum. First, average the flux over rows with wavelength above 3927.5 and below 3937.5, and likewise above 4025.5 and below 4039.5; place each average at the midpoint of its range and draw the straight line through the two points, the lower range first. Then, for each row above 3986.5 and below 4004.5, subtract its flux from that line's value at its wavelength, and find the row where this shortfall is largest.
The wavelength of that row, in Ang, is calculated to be 4004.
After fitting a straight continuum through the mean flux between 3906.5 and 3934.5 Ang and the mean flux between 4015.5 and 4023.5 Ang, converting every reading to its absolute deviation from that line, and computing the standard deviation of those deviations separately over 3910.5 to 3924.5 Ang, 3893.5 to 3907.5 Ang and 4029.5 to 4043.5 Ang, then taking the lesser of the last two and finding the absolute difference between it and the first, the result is 0.5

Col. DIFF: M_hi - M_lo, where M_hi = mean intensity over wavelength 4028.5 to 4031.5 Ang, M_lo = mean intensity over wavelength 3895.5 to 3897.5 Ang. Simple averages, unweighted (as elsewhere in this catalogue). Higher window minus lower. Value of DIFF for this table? 2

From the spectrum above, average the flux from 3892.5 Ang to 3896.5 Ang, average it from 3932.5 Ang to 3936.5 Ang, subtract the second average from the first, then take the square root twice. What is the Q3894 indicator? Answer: 1.5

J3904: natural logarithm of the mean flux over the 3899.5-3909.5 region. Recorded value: 1.9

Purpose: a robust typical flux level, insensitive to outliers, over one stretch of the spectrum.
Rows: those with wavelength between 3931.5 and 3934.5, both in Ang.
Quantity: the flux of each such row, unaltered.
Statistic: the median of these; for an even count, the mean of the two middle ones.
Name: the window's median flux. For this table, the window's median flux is 2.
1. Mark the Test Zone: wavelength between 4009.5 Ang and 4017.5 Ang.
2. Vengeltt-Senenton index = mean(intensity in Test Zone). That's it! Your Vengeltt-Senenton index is 9.1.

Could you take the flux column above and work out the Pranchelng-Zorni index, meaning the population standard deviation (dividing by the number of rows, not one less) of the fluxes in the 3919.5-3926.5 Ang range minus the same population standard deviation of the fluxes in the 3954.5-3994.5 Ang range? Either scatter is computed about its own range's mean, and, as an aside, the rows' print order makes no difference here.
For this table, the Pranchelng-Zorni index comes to -1.7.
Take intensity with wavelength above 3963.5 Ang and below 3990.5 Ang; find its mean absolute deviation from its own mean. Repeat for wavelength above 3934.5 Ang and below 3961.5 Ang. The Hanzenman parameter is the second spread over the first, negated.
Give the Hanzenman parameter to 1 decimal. -0.6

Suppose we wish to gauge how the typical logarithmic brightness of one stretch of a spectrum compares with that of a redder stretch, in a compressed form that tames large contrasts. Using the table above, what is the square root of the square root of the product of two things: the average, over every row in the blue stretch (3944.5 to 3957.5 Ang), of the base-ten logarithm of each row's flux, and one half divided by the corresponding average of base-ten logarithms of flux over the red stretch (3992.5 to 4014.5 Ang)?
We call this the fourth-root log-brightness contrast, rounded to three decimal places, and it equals 0.816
